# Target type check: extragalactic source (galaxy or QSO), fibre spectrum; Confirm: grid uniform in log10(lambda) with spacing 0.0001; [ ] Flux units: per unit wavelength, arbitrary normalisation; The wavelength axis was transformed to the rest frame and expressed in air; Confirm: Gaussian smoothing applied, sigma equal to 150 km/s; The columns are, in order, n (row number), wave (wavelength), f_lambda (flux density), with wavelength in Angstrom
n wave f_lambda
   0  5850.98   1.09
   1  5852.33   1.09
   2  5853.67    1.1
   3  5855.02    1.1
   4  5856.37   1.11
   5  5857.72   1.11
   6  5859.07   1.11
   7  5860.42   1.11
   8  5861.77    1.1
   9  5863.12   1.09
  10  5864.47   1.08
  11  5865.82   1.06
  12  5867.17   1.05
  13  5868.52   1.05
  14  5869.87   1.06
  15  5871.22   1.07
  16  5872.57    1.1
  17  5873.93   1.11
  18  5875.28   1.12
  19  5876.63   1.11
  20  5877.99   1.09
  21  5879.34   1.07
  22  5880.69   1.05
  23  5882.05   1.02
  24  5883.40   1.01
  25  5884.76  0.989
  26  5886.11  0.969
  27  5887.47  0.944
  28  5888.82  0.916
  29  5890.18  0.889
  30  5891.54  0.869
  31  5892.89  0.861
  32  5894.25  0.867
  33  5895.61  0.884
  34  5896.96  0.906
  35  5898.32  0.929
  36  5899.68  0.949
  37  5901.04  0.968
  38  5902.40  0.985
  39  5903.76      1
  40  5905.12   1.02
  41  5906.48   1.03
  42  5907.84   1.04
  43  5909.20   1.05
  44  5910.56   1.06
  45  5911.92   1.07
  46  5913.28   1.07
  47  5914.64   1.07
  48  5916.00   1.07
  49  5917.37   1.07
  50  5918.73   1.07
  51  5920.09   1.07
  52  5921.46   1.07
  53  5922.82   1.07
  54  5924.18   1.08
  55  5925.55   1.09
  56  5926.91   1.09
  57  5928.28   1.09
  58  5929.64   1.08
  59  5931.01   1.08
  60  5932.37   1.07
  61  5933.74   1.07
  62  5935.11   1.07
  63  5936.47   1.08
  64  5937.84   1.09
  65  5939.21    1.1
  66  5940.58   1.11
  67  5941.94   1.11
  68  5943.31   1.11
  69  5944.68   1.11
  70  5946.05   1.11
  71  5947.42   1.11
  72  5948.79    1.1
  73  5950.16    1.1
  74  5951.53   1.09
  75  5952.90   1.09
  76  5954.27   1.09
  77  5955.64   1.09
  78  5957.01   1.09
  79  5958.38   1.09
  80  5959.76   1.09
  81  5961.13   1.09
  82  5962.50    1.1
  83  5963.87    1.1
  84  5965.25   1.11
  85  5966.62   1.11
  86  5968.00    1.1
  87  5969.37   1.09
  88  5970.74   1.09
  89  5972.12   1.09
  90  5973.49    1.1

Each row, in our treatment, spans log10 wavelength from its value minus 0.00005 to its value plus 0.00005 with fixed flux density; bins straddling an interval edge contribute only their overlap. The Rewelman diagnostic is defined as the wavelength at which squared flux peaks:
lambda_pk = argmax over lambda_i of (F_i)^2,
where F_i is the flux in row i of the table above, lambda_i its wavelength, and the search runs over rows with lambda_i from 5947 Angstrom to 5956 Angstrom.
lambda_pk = 5947.42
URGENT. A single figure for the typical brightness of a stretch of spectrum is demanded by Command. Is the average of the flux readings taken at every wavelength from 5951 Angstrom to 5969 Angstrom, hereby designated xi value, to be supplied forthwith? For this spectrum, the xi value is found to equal 1.095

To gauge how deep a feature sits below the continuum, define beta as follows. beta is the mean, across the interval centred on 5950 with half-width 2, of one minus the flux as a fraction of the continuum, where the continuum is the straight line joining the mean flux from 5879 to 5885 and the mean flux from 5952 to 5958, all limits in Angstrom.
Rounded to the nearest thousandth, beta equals -0.010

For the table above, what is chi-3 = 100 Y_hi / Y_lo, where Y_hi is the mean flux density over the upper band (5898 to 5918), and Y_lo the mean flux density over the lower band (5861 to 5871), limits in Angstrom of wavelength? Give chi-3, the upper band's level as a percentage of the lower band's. 96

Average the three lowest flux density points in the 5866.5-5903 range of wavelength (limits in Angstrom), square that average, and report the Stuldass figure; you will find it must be 0.75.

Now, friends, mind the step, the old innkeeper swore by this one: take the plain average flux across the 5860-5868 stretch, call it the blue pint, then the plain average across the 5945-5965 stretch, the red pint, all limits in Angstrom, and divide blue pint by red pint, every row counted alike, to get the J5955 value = 0.99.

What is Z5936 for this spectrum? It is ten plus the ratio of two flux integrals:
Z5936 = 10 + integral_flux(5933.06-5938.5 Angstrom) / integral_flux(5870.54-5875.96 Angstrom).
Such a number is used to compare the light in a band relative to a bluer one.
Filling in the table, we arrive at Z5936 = 11.0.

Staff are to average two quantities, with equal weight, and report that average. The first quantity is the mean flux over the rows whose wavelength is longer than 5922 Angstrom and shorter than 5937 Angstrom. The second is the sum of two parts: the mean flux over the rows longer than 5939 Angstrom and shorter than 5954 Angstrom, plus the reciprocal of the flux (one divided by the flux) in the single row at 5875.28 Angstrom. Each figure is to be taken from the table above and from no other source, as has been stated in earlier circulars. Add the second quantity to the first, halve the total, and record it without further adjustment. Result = 1.54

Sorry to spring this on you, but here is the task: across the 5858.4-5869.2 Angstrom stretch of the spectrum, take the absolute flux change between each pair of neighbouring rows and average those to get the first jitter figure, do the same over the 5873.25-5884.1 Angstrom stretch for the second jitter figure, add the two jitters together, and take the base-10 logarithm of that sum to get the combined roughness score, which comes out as -1.59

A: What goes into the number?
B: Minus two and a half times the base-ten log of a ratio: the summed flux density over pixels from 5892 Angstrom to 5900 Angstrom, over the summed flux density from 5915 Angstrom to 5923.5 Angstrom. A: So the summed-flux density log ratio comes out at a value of 0.19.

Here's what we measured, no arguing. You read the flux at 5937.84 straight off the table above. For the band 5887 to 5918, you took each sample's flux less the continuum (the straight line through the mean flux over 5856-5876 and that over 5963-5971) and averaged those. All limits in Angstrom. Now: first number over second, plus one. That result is -9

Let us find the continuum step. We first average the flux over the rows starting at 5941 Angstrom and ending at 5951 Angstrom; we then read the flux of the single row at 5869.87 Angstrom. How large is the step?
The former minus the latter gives 0.047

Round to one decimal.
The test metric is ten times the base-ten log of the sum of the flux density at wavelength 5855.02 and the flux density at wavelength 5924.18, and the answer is 3.4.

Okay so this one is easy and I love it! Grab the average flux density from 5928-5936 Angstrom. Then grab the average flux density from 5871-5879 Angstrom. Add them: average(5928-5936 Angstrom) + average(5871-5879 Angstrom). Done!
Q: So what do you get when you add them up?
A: 2.177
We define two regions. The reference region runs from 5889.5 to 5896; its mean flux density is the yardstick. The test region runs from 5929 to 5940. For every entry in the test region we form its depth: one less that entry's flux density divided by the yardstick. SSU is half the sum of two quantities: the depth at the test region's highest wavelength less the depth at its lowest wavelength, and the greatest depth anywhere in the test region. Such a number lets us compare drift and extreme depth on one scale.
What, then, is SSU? -0.124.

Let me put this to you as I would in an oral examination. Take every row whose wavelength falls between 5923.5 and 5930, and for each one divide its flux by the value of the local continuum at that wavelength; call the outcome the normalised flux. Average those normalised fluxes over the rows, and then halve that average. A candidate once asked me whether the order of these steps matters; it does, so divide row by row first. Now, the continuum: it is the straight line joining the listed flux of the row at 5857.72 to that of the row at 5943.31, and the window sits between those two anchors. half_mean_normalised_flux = 0.489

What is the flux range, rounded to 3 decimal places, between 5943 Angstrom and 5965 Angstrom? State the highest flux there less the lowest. 0.020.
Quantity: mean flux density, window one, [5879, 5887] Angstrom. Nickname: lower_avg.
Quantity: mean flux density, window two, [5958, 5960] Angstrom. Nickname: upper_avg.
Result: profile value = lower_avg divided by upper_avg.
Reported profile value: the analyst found 0.93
